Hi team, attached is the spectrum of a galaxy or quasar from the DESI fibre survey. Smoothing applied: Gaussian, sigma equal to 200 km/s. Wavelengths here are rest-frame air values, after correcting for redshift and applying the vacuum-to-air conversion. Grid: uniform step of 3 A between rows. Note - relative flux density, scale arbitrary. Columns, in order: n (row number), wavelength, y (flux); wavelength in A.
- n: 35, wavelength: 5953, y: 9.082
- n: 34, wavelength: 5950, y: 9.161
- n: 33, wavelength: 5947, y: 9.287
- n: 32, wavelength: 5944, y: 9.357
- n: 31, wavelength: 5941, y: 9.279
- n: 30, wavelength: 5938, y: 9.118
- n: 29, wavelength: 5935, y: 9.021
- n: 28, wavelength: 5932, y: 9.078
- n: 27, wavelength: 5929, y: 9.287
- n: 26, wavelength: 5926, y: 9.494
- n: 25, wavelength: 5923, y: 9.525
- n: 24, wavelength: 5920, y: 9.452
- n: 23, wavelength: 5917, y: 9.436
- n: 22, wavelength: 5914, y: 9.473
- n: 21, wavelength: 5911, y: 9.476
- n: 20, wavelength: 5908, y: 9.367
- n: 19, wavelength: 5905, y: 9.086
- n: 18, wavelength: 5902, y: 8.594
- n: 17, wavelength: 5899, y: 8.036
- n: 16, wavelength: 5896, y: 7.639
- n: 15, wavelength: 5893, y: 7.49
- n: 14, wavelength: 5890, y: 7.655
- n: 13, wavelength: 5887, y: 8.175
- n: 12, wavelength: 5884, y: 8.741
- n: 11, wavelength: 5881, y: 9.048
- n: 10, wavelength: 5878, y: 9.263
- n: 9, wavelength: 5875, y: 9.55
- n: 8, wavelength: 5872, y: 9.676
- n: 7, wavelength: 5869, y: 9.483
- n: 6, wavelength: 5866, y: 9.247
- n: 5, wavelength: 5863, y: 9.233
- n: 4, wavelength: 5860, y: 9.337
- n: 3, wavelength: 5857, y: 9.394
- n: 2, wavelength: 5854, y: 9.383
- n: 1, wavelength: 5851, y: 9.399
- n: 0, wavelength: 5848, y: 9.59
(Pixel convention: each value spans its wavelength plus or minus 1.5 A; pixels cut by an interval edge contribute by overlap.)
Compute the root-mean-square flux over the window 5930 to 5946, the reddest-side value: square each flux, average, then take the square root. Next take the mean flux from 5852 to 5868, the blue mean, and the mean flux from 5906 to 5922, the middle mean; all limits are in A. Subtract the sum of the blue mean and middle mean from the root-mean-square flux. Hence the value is -9.6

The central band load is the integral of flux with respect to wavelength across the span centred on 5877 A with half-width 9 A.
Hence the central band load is 167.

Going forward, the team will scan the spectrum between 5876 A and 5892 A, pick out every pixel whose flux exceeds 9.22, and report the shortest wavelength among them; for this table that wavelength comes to 5878 A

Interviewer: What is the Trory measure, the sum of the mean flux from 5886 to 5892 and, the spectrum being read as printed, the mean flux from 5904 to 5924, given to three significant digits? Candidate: 17.3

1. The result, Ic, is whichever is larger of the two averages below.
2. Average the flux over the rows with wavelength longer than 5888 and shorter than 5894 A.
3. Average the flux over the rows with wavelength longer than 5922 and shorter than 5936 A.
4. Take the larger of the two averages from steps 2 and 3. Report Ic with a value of 9.28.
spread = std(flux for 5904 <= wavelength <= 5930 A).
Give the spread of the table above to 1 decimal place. 0.1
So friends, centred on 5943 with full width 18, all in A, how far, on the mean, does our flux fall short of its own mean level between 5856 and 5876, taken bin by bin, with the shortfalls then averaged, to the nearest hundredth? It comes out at 0.21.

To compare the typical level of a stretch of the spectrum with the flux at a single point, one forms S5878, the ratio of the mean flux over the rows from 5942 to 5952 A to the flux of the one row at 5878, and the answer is 1.00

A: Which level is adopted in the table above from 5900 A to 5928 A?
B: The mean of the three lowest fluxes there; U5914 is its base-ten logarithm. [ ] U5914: 0.955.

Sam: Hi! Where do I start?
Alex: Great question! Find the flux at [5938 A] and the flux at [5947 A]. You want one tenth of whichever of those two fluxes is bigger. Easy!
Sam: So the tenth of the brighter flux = 0.929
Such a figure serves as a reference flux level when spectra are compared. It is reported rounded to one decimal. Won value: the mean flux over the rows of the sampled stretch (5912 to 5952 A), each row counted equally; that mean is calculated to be 9.3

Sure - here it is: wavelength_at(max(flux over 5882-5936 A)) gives 5923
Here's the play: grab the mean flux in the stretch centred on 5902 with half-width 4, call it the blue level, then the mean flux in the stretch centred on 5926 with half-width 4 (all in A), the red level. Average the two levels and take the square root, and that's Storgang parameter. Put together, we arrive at 3.00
